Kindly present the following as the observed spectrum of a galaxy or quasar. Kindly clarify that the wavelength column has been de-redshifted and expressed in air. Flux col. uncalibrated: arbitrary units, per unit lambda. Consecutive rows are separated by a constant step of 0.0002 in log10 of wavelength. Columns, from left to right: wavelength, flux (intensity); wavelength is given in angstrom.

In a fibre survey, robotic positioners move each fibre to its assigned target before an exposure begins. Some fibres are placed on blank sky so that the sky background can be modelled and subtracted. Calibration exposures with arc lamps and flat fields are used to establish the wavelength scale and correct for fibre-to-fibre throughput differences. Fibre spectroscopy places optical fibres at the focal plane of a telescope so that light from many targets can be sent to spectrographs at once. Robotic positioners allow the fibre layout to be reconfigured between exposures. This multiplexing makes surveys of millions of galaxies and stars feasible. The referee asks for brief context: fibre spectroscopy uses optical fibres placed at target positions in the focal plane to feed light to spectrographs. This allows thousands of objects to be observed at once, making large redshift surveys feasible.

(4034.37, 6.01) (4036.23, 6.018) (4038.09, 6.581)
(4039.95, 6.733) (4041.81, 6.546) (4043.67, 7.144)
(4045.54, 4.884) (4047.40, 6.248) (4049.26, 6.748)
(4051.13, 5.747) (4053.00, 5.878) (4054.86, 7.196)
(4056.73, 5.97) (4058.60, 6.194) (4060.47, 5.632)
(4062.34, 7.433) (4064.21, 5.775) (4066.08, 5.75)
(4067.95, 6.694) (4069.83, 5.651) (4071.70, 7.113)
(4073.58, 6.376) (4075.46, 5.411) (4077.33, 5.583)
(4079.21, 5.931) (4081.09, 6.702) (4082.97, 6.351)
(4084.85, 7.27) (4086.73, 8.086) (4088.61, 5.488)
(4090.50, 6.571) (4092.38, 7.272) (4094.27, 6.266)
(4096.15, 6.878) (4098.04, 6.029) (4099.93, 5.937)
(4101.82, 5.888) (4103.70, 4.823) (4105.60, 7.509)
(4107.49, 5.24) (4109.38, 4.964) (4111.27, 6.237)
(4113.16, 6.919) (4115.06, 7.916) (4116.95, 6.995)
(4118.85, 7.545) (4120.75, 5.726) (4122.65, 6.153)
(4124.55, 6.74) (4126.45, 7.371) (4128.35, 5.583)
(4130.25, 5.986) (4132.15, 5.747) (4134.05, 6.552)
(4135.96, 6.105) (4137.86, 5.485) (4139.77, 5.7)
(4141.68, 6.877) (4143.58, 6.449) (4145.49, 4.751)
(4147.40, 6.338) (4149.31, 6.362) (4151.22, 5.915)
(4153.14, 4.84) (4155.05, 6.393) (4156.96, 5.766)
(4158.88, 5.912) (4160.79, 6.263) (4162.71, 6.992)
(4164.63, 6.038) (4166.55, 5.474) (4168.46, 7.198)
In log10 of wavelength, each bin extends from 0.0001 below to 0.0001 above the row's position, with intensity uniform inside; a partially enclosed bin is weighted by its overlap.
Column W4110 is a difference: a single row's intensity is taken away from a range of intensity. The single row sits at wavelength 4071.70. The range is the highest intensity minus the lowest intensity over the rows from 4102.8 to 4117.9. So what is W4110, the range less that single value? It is -4.0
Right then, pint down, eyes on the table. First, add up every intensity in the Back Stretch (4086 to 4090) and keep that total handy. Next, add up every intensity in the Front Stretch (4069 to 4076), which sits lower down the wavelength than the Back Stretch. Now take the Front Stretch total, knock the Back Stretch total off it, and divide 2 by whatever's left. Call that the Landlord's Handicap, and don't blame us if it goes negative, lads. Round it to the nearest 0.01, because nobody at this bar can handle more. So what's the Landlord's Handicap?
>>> 0.18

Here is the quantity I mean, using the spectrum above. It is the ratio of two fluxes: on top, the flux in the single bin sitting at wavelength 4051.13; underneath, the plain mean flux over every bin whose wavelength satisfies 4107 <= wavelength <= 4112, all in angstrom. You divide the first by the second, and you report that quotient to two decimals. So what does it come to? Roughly 1.05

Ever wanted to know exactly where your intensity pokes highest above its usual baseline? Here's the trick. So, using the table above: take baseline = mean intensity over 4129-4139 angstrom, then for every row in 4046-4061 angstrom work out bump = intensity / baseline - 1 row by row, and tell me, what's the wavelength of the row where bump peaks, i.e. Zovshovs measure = 4054.86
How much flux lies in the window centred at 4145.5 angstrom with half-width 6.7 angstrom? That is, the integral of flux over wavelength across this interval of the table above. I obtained 81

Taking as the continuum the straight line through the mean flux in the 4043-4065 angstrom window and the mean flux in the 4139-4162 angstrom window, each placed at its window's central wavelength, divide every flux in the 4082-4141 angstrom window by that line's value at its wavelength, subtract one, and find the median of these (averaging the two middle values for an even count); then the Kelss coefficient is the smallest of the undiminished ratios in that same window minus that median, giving 0.768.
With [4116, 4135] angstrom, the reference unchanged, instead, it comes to 0.872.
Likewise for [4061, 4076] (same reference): 0.895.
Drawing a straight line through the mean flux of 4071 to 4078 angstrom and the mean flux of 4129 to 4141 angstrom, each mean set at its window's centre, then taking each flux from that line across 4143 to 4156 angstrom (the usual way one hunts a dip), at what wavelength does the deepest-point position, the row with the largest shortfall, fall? 4145.49 angstrom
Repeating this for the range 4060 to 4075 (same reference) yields 4060.47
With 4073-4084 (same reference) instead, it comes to 4075.46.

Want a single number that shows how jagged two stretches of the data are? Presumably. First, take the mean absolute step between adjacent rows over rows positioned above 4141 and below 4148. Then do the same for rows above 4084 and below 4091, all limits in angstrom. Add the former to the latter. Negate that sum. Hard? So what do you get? -2.7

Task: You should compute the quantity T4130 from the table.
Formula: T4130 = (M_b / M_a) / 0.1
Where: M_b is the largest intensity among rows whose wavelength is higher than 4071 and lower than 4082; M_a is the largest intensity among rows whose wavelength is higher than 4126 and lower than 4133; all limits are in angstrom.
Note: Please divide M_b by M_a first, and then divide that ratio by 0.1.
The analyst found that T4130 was 9.65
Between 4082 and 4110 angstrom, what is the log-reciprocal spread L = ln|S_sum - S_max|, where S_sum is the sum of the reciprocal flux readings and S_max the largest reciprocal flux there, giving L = 0.800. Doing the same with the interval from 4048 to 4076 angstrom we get 0.808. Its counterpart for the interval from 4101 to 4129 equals 0.790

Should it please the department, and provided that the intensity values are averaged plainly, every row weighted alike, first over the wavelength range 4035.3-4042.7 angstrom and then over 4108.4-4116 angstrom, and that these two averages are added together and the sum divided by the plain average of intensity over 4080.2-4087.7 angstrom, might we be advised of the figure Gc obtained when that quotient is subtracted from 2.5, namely 0.673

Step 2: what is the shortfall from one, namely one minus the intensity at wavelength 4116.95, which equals -6.0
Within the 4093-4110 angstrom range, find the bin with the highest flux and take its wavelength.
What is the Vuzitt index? 4105.60 angstrom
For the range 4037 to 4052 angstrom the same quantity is 4043.67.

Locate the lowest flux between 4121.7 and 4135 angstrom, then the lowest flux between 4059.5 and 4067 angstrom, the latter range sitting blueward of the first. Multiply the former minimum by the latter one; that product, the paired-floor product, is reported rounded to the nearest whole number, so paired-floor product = 31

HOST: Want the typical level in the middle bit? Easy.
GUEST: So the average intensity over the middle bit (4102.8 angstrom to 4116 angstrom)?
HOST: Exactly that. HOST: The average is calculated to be 6.2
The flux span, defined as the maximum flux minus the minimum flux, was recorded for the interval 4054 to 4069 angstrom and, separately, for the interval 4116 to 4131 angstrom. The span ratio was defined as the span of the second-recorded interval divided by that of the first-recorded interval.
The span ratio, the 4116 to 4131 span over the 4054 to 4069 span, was 1.09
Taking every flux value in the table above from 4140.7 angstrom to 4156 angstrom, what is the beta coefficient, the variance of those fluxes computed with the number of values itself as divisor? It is 0.54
